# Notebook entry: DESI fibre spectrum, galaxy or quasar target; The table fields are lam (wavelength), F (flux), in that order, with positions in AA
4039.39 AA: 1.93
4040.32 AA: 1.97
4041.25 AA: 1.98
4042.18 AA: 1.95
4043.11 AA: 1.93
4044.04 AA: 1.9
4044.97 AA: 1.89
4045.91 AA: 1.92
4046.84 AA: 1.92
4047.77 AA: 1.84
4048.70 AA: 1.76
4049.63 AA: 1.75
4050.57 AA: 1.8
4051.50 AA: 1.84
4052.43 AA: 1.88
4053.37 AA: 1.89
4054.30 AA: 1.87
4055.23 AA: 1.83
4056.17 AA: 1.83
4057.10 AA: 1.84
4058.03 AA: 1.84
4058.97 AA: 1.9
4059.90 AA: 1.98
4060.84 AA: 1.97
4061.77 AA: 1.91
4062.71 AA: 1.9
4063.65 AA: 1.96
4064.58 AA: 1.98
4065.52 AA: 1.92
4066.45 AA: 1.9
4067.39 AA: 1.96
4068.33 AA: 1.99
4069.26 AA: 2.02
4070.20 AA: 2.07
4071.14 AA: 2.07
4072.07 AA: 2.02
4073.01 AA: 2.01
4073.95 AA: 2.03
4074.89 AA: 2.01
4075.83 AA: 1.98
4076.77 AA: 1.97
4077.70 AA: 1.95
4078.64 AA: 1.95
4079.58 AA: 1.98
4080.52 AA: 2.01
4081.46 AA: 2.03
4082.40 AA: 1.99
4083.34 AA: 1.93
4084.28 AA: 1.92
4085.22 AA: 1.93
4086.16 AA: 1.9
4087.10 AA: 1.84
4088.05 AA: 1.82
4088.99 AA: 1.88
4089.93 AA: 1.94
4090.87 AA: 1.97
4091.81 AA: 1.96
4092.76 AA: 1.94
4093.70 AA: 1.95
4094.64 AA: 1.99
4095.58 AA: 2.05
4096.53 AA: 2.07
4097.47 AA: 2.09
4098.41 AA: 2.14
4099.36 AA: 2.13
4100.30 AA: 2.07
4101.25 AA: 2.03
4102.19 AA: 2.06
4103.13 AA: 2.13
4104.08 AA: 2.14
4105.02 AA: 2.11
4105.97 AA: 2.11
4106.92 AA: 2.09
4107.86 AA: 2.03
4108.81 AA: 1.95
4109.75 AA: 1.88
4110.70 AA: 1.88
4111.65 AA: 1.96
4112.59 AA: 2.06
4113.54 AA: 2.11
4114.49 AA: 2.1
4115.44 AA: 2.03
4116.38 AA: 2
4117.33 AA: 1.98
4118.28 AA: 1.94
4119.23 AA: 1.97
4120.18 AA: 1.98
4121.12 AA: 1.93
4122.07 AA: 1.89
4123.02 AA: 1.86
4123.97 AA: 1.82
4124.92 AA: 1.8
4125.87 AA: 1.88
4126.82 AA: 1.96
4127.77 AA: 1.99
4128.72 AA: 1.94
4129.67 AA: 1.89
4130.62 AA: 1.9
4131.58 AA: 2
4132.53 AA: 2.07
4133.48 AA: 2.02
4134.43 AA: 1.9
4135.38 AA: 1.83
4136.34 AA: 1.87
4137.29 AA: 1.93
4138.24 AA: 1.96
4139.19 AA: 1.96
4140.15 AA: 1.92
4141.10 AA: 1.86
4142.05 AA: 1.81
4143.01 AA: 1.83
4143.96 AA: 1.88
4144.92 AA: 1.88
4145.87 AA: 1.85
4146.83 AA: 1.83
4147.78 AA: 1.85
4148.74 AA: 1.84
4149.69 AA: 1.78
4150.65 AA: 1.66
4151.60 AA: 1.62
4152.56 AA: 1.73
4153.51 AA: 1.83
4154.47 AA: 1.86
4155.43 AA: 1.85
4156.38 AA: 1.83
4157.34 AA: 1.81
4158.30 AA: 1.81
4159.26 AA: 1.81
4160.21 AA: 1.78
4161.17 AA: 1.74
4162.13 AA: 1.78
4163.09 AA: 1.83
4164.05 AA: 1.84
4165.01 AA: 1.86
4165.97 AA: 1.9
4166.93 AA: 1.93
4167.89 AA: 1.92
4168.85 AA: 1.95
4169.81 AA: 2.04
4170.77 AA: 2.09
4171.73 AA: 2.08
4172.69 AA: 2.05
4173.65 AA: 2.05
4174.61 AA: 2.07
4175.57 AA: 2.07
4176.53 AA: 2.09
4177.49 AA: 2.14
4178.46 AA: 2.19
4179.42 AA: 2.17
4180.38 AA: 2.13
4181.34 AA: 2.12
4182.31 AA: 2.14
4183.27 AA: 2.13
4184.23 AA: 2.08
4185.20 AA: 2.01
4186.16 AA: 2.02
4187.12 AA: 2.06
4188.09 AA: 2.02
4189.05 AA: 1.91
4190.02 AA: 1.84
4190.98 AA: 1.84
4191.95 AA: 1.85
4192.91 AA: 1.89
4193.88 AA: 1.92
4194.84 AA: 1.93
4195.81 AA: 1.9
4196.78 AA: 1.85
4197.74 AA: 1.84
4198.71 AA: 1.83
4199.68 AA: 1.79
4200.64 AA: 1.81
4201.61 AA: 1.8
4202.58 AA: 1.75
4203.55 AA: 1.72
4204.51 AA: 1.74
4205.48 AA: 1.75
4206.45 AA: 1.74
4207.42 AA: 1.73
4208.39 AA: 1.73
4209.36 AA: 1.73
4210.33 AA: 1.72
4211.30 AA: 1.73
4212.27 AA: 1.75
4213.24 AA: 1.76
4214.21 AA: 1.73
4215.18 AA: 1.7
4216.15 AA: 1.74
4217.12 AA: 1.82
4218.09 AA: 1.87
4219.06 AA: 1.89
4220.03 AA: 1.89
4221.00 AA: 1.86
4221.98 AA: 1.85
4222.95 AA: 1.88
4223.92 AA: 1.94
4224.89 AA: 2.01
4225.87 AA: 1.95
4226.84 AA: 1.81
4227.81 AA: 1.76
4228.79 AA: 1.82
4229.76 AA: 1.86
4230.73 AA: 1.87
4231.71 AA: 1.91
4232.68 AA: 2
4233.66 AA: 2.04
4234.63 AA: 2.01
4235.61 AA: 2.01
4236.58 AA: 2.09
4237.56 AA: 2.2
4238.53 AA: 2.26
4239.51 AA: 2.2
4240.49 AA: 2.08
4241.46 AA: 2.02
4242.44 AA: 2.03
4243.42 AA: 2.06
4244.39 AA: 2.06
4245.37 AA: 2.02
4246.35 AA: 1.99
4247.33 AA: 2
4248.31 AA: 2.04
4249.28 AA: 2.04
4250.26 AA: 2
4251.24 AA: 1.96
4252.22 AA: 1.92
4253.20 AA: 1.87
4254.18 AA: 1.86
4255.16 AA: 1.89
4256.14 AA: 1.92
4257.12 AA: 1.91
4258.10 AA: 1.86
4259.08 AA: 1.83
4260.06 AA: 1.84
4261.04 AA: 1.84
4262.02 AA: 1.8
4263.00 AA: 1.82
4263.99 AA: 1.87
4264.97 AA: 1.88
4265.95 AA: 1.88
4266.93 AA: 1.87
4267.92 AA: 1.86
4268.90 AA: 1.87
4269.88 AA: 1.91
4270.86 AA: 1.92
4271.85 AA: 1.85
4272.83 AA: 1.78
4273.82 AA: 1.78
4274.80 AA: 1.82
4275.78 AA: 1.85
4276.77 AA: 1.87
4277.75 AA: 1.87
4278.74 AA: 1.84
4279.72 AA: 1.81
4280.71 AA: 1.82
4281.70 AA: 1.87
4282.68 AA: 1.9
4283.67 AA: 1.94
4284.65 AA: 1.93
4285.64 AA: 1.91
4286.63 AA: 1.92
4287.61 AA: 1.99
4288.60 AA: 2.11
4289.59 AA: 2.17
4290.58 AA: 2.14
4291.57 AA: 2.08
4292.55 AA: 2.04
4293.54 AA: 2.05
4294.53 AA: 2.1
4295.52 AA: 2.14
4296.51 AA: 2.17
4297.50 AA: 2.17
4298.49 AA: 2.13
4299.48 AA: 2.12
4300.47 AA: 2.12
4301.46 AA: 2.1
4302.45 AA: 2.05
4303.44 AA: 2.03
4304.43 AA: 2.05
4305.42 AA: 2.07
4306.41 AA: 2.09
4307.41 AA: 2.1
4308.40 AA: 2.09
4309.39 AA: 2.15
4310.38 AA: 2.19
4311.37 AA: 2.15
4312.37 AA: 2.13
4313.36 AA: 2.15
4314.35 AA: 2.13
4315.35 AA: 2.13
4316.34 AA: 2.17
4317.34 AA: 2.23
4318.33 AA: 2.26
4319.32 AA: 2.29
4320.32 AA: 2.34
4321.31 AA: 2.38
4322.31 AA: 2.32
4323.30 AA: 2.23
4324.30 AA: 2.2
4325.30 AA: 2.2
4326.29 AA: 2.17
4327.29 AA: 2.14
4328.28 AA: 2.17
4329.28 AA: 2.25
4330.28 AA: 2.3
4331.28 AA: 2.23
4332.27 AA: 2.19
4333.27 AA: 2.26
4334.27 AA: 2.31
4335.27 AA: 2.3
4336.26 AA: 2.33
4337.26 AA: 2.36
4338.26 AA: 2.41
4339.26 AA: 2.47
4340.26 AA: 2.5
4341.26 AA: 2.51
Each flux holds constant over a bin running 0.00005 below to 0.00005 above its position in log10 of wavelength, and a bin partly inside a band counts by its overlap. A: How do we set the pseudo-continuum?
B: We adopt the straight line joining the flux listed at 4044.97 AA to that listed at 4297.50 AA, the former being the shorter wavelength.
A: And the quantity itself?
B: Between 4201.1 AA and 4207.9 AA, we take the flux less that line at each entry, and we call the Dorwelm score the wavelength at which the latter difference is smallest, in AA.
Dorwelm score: 4203.55 AA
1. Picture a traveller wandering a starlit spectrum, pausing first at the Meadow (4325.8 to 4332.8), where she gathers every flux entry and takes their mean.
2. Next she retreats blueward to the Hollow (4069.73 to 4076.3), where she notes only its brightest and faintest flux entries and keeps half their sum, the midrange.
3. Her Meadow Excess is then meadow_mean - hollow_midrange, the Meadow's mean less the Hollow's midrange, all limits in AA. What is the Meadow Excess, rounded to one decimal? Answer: 0.2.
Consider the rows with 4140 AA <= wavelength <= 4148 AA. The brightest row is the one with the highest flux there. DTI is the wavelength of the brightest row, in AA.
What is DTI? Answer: 4140.15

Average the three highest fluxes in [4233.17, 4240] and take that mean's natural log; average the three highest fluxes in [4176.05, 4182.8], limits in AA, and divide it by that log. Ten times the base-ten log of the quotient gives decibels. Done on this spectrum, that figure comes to 4.34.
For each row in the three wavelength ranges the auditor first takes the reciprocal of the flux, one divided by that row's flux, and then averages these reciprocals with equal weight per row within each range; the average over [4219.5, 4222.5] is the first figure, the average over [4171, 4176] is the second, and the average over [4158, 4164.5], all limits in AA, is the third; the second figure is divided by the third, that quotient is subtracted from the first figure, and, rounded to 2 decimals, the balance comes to -0.34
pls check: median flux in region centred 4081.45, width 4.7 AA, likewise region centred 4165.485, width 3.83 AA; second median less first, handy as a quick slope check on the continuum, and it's -0.11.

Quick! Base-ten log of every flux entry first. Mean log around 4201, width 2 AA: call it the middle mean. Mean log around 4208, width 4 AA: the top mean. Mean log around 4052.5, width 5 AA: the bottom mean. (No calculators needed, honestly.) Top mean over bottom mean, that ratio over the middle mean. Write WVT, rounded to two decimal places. 3.47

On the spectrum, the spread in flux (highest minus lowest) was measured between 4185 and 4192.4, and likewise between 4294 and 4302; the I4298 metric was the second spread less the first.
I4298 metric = -0.15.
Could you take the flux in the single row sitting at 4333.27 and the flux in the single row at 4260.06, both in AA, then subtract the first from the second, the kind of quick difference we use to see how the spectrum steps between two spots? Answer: -0.42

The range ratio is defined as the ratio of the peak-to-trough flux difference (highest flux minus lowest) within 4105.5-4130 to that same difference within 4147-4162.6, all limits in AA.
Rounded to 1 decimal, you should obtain 1.3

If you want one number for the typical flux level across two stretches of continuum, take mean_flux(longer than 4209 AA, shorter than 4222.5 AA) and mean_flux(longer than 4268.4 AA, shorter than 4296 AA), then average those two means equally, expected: 1.86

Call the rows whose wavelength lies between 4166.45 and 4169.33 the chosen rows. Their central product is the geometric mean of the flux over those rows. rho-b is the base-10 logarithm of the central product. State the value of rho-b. 0.286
